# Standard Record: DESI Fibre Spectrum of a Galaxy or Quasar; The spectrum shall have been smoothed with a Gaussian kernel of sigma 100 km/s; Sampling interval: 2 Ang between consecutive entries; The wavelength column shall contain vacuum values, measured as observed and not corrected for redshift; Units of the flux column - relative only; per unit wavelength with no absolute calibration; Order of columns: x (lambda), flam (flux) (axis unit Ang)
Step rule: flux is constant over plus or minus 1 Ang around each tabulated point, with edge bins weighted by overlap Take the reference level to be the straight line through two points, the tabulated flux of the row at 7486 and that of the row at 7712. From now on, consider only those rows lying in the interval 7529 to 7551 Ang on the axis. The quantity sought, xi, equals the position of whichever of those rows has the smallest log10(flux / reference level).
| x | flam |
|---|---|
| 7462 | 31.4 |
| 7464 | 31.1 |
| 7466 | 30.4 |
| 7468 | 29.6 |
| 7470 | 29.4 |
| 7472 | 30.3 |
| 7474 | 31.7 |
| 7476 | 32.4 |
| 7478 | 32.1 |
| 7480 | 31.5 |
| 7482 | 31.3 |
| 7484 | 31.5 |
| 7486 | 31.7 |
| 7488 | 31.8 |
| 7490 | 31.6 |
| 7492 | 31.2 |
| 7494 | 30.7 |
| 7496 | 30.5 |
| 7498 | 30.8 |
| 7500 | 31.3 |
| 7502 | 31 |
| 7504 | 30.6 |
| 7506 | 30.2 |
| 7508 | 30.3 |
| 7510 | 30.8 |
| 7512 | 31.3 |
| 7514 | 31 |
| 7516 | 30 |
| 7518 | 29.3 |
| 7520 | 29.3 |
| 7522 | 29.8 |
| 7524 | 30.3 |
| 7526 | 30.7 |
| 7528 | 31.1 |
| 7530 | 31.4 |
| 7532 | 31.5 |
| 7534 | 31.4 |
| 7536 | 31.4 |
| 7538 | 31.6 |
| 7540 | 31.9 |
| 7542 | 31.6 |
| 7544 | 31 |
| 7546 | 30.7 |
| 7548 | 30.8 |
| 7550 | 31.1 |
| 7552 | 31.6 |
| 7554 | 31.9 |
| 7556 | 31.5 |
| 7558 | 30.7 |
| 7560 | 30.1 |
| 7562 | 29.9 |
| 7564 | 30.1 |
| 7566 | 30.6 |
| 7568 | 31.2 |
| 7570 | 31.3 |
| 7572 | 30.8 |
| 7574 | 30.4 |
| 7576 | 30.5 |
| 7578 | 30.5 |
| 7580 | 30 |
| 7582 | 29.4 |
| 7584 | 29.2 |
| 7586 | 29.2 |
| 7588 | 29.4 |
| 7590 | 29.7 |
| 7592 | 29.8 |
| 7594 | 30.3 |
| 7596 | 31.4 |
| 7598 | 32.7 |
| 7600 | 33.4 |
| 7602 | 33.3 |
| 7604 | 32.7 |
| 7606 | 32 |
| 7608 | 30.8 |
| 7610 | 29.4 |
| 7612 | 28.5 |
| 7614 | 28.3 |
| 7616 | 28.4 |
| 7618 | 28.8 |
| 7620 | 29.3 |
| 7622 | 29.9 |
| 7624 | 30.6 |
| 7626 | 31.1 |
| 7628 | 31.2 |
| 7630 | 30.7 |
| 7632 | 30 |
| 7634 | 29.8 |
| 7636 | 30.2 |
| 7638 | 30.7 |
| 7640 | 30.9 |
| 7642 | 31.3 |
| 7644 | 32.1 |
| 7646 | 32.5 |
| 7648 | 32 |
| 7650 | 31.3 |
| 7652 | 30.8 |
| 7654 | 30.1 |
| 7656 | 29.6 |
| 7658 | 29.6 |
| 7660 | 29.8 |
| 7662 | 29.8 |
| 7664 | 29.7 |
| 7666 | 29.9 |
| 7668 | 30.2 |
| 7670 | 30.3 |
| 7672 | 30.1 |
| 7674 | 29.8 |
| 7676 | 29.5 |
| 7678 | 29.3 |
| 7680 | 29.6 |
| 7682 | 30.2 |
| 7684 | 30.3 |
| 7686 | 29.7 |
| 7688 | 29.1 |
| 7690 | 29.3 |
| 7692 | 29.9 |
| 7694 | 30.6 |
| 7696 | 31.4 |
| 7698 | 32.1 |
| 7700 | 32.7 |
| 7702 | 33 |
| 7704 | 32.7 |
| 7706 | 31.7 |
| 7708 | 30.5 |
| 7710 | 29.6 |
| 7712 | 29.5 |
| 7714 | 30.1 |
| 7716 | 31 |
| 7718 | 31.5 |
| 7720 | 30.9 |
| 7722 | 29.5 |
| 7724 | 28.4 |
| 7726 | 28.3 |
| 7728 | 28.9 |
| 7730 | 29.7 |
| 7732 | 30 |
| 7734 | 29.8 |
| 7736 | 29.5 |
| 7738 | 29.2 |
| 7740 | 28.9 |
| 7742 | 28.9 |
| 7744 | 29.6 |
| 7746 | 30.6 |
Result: 7546 Ang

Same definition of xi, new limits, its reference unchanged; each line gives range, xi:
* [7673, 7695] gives 7688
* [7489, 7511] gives 7506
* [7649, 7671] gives 7656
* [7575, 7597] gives 7584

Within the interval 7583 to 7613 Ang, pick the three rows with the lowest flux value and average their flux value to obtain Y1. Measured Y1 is 29.0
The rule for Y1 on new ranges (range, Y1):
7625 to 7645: 30.0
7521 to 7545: 30.3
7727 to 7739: 29.2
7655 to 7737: 28.5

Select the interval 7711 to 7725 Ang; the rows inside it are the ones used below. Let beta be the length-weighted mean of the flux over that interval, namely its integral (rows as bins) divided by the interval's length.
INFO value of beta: 30.1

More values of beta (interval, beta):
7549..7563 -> 31.0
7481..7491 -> 31.6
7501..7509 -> 30.5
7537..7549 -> 31.3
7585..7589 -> 29.3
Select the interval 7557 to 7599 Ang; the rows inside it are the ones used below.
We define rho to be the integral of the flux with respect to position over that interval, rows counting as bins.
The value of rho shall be 1274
